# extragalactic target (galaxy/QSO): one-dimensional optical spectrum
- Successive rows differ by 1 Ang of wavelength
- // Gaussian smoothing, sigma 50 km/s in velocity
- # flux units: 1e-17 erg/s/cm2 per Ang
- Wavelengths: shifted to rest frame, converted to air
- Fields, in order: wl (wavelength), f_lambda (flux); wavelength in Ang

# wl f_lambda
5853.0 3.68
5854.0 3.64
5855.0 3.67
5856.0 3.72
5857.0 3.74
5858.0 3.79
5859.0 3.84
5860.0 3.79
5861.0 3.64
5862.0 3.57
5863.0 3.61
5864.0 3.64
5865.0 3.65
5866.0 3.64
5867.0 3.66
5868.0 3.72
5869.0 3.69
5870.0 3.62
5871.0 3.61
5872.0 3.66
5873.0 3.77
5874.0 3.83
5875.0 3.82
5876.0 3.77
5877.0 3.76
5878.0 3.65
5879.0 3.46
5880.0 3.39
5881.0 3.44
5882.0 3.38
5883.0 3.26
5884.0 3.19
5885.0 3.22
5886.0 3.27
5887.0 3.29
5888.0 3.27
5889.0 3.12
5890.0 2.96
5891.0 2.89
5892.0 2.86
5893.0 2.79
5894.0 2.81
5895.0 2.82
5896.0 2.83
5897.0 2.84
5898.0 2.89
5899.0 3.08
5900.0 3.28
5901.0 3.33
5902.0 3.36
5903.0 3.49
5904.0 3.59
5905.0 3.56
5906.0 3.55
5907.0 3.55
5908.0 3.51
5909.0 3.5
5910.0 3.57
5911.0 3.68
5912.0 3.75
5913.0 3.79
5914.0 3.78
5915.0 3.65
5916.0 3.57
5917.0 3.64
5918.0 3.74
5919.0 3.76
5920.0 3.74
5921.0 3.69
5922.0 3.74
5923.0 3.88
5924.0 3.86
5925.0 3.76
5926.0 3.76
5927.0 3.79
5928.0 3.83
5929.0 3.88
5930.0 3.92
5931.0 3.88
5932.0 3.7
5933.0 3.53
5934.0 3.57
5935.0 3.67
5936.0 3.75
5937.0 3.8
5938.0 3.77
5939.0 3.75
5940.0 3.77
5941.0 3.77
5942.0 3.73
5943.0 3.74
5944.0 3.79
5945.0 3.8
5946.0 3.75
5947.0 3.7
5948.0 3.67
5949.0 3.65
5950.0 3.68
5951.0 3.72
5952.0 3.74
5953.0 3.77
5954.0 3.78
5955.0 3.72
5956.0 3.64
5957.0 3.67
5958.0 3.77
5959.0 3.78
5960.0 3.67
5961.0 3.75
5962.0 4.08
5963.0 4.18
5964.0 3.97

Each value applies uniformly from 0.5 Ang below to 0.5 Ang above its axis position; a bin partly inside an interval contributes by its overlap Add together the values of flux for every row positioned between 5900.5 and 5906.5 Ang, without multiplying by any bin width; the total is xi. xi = 20.9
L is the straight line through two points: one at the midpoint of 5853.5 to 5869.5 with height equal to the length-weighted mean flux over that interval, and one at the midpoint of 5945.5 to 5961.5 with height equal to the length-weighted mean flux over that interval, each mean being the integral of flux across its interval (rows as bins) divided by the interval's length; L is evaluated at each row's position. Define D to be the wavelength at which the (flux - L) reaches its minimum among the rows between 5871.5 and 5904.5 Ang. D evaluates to 5893.0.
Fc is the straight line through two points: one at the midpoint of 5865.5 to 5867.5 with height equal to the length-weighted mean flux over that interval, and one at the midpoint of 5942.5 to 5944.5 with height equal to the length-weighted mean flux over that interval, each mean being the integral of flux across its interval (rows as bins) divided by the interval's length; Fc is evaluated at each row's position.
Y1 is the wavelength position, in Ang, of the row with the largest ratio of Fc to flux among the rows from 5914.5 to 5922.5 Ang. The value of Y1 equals 5916.0 Ang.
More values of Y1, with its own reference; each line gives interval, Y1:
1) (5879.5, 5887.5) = 5884.0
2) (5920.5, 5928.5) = 5921.0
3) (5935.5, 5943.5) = 5942.0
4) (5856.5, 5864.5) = 5862.0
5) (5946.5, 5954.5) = 5949.0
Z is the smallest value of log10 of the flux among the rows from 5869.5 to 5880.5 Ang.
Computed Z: 0.53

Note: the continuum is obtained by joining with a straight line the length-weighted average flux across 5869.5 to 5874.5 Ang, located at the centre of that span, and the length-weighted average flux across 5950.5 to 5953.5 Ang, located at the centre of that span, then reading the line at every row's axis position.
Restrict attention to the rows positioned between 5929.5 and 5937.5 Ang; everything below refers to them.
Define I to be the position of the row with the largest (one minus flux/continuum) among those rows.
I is 5933.0 Ang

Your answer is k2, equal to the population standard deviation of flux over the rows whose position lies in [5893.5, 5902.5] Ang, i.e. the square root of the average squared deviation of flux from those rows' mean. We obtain 0.22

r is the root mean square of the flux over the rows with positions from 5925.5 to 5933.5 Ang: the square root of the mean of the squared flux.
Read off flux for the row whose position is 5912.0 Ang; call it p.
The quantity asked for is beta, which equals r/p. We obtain 1.01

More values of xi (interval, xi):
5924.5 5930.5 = 22.9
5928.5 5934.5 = 22.5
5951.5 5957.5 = 22.3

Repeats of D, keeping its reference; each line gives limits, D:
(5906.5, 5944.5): 5909.0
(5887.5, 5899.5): 5893.0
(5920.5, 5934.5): 5933.0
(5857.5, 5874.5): 5862.0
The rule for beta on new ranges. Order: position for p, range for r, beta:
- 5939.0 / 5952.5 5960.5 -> 0.99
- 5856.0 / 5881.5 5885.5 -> 0.88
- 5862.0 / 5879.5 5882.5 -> 0.95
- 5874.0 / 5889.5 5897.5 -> 0.74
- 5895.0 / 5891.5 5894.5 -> 1.00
